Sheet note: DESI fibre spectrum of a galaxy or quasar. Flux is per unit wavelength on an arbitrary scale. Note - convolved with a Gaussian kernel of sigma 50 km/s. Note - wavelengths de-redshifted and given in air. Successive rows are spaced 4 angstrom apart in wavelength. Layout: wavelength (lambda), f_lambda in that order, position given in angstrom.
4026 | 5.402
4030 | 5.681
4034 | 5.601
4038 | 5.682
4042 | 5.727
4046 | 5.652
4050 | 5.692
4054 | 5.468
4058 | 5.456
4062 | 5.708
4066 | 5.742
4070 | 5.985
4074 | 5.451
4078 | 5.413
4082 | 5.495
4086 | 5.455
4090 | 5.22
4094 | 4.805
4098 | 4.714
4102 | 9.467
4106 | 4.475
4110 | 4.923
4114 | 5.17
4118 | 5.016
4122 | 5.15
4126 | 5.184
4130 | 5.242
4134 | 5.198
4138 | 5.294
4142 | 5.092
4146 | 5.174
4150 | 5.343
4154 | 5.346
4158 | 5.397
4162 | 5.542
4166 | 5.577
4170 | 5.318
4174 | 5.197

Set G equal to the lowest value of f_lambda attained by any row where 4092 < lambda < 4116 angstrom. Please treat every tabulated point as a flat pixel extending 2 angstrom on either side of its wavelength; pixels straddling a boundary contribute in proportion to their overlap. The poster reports 4.475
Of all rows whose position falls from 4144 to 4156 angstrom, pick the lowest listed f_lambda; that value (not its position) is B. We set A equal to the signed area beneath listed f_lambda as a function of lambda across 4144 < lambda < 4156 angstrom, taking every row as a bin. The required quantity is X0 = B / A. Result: 0.0815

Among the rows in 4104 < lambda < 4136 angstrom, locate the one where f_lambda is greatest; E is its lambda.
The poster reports 4130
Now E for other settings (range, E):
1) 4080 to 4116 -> 4102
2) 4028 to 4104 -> 4102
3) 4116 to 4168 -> 4166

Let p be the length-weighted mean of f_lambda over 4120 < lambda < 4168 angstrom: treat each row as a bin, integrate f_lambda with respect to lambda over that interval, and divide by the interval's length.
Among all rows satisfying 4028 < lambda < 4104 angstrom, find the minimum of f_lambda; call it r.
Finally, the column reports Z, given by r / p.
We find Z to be 0.89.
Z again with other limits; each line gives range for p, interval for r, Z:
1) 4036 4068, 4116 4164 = 0.89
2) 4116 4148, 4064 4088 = 1.05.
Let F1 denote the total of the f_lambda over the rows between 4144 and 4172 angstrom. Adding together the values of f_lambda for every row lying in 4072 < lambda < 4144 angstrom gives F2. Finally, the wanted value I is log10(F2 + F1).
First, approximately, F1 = 38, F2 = 97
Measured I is 2.13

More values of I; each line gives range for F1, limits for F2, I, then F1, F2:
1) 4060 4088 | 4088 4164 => 2.15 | 39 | 102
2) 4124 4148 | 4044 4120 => 2.14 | 31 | 105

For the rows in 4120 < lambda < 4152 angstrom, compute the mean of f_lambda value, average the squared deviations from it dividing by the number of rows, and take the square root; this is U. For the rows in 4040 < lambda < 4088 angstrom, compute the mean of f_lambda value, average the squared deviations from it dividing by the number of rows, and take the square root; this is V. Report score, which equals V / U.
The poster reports 2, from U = 0.08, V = 0.17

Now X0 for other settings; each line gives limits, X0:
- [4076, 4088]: 0.0827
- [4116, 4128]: 0.0817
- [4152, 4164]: 0.0821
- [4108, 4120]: 0.0815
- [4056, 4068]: 0.0807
